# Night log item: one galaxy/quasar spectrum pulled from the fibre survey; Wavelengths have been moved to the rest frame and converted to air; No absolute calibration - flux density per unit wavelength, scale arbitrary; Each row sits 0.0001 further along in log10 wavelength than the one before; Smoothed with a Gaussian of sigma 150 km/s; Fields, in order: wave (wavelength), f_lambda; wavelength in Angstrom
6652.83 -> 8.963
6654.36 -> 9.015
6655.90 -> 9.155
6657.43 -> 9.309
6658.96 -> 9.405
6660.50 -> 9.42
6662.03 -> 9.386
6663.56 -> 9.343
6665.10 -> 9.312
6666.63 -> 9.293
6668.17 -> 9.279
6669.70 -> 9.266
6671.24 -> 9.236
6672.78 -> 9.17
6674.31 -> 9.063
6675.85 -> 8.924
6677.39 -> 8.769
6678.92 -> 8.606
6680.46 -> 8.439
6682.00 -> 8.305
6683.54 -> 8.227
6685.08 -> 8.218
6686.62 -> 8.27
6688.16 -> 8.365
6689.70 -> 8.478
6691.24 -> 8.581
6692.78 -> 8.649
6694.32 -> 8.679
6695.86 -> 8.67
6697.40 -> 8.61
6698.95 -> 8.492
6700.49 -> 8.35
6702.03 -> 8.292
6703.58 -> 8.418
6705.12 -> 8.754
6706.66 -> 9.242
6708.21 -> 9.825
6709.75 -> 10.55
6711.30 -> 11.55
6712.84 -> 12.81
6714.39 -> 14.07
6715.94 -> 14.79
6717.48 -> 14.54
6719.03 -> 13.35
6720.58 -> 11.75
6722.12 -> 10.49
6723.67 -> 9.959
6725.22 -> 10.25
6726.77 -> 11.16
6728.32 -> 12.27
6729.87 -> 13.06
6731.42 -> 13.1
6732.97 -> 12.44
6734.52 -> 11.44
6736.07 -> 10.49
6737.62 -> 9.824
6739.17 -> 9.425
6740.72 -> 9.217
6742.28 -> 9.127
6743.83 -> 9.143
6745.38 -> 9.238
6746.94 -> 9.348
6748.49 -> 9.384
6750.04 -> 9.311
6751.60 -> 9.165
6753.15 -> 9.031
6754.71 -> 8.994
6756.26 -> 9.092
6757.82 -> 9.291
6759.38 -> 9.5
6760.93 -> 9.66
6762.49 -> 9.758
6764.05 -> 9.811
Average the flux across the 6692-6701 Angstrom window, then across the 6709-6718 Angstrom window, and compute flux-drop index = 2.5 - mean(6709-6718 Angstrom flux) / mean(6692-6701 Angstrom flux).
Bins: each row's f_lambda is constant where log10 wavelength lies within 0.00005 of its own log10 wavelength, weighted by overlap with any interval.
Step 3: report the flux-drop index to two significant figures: 0.98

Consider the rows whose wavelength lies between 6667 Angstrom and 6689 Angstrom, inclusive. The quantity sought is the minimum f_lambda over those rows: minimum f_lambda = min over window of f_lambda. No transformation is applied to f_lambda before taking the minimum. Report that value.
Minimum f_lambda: 8.218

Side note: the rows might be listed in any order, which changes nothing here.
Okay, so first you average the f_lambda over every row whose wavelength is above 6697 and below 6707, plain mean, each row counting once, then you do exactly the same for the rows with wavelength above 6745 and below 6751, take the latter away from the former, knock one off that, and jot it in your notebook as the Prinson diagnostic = -1.7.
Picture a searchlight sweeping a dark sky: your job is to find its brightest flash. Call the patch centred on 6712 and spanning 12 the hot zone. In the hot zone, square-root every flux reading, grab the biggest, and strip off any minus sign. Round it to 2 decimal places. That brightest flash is 3.85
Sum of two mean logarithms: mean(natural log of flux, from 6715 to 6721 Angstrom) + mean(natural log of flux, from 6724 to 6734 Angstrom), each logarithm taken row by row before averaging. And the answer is 5.1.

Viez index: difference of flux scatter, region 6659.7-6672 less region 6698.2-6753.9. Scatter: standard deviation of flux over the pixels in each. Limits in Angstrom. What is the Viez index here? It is -1.8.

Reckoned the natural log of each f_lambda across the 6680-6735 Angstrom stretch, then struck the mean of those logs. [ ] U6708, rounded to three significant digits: 2.31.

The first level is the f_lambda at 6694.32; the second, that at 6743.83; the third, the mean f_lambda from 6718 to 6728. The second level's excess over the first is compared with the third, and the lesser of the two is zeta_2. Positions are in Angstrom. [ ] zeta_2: 0.46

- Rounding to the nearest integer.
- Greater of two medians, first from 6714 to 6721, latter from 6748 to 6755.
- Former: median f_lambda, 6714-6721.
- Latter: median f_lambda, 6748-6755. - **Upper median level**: 14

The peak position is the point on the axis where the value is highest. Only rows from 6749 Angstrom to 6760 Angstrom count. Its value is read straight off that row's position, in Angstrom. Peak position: 6759.38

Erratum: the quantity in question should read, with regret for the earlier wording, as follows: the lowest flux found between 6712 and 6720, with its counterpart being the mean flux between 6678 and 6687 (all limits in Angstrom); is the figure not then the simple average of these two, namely 10.6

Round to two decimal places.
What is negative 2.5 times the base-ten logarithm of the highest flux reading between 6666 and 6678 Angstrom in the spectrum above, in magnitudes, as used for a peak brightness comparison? -2.42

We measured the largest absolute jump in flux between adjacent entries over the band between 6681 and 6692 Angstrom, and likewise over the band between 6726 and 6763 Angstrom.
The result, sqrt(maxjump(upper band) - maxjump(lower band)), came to 1.0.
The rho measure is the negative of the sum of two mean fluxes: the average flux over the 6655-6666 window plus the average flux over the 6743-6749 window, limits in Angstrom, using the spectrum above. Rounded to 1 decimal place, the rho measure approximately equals -18.6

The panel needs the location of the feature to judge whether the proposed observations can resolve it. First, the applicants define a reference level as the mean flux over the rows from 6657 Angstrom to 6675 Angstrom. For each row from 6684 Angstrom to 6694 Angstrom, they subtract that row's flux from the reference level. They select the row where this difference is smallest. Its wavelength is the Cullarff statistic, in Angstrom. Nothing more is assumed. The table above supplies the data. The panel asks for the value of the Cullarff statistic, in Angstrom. 6692.78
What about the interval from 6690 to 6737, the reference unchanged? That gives 6715.94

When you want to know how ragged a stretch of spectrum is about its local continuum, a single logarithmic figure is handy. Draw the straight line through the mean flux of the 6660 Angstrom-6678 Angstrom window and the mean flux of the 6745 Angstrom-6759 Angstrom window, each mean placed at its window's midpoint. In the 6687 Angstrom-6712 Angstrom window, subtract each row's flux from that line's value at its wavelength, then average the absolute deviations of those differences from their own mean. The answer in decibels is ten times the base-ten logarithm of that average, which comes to -1.8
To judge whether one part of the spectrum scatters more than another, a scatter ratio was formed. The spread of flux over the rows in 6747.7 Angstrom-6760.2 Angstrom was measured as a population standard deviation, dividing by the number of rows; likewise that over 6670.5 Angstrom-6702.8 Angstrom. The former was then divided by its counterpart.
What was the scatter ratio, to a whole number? 1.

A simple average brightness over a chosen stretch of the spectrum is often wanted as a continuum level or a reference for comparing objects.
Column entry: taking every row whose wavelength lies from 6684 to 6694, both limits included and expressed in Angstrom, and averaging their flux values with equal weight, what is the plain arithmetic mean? 8.4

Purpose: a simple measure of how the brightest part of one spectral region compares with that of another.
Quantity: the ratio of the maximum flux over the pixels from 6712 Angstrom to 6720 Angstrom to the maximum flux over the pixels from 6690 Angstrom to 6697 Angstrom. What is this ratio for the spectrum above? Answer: 1.70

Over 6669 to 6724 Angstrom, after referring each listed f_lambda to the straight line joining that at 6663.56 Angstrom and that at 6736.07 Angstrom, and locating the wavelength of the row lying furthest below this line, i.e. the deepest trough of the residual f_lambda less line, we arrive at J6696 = 6702.03 Angstrom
